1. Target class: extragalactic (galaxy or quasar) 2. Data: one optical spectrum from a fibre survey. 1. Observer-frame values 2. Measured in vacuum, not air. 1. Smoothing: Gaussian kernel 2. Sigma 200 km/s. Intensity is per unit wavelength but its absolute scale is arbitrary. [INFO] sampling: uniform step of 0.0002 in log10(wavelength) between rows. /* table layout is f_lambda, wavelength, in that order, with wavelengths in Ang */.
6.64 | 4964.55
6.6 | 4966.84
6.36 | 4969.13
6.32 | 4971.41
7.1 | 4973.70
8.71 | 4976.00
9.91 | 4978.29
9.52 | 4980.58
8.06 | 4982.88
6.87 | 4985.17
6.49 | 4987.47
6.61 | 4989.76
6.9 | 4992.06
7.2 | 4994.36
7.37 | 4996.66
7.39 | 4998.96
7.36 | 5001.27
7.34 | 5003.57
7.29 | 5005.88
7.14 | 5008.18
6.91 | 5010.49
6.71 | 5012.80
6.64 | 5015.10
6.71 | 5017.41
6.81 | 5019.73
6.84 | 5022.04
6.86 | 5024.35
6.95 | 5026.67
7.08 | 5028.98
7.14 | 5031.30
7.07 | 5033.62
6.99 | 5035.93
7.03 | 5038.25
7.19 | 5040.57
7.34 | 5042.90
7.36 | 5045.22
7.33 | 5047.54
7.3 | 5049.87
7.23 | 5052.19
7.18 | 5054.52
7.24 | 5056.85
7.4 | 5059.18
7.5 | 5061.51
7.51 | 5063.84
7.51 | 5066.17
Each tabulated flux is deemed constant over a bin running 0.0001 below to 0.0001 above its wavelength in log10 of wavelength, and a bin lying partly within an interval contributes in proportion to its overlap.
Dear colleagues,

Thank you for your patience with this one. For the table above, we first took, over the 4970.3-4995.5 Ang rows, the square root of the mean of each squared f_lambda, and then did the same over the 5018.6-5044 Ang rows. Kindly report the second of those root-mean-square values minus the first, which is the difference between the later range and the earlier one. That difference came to -0.7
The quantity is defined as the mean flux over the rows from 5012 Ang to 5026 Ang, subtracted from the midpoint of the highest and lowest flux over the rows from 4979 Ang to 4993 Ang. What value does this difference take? 1.24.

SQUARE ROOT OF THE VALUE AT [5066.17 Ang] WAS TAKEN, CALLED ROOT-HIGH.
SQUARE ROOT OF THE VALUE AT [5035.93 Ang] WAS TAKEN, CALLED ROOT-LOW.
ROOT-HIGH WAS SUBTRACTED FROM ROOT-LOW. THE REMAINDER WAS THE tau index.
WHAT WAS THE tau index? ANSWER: -0.10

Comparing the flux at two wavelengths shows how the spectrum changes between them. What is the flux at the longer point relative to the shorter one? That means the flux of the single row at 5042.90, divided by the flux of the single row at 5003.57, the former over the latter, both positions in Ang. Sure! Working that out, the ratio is 1.00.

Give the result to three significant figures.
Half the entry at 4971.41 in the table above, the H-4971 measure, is 3.16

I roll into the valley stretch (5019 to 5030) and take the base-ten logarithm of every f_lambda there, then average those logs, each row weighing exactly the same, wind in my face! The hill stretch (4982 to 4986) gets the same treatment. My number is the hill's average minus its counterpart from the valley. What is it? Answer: 0.03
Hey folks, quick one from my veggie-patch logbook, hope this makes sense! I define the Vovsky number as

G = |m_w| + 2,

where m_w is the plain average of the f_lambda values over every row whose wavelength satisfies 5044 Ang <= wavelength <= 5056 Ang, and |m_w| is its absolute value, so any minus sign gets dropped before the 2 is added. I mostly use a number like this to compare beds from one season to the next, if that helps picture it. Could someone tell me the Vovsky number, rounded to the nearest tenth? 9.3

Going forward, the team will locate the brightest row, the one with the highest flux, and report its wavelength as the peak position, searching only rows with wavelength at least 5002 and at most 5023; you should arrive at 5003.57 Ang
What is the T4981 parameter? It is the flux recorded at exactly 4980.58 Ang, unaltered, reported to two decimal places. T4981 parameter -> 9.52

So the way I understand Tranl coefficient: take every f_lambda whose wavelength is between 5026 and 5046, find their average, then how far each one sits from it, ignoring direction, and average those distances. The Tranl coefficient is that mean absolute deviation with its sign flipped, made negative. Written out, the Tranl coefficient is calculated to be -0.12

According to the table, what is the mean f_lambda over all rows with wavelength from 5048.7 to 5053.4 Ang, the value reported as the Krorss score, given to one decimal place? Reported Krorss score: 7.3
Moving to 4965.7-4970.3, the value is 6.5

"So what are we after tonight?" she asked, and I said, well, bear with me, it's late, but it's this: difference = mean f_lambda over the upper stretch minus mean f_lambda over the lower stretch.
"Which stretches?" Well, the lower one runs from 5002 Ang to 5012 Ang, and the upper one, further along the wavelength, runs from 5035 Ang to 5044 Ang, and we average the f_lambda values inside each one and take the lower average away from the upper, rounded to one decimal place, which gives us 0.0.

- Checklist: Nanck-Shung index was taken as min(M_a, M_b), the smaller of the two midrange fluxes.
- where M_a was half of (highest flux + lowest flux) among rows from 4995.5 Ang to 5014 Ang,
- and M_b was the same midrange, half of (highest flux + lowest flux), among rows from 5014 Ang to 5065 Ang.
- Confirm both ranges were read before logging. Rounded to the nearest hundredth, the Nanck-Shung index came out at 7.05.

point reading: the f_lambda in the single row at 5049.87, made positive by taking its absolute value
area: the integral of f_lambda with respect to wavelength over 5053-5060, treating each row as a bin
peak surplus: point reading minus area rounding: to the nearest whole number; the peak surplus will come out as -44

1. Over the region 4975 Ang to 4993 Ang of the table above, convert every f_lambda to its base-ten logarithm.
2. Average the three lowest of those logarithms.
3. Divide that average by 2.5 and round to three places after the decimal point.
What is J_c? 0.329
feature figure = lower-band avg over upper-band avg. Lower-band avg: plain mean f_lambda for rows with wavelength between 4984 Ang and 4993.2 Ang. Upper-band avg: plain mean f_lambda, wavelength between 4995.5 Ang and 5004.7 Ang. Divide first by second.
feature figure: 0.91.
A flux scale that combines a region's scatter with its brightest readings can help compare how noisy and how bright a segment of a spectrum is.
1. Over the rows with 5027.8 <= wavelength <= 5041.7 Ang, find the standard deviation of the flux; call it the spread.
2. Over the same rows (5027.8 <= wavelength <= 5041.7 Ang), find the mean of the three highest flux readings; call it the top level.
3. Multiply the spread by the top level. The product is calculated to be 0.5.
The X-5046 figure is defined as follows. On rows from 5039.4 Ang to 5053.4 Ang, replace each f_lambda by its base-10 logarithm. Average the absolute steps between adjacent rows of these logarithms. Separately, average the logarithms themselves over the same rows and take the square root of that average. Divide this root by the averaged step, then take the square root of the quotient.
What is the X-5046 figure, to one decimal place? 16.1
